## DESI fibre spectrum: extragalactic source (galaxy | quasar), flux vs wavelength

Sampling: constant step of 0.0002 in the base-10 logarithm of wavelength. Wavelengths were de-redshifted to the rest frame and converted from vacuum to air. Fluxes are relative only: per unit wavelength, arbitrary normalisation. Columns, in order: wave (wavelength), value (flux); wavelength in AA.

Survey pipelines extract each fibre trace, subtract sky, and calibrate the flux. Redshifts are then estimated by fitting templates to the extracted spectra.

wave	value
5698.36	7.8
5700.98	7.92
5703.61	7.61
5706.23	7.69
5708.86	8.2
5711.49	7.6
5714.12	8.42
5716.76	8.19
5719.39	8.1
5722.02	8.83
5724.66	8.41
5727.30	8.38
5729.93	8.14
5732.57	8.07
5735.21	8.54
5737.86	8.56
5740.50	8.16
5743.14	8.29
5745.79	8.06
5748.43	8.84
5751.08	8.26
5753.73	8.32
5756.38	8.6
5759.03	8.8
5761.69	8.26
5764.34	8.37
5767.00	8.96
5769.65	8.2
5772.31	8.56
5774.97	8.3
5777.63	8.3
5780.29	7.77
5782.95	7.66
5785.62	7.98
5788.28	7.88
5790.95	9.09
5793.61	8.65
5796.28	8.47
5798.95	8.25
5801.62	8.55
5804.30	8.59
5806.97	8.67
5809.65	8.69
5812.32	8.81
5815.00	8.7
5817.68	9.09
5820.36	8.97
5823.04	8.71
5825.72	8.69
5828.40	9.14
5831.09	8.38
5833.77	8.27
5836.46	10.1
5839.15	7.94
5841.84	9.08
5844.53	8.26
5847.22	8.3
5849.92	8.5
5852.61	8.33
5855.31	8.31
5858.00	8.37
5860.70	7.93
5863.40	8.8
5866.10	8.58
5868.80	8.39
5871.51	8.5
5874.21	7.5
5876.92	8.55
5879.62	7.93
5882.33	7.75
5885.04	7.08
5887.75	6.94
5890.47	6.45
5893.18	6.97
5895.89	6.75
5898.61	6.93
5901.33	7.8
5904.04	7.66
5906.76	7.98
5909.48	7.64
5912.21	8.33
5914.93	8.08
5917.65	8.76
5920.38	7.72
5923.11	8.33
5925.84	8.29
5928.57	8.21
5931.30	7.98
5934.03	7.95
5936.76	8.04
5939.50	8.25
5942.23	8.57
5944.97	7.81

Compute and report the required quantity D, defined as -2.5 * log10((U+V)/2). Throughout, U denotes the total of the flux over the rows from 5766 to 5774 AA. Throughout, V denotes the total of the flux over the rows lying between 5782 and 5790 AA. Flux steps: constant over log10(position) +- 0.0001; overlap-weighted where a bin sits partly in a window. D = -3.48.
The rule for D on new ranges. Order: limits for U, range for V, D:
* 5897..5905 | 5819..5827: -3.47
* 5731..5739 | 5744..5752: -3.50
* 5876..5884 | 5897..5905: -3.42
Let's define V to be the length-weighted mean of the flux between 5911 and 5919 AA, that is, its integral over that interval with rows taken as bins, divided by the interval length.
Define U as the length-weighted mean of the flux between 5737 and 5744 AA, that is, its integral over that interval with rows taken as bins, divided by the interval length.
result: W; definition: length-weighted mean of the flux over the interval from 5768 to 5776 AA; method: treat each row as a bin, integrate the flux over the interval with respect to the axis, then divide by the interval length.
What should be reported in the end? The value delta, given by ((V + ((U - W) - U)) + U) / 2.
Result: 4.2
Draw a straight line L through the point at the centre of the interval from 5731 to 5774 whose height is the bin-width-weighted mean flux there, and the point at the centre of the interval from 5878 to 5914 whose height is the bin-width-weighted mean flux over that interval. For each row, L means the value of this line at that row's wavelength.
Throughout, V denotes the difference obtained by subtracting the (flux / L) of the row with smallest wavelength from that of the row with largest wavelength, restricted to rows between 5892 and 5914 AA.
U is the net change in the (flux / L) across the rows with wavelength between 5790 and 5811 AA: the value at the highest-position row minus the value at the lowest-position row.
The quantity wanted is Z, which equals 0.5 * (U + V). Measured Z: 0.09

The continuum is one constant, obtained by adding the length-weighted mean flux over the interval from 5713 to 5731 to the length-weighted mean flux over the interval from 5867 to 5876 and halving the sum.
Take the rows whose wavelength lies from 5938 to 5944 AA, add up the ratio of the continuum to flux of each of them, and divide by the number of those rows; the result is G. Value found 0.983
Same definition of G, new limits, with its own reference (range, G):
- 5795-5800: 0.988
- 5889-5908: 1.151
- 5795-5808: 0.972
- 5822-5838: 0.934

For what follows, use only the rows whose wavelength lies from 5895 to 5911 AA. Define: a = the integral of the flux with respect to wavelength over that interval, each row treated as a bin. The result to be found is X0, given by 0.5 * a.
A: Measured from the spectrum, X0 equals 60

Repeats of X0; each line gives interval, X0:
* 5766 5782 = 67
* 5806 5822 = 71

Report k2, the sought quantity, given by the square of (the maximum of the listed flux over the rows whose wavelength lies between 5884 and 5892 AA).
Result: 50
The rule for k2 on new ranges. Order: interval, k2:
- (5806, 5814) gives 78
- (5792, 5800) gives 75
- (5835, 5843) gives 102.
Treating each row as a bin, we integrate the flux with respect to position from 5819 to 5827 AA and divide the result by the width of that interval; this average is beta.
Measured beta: 8.79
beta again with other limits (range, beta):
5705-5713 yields 7.84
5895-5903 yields 7.21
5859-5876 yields 8.29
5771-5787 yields 8.09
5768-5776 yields 8.38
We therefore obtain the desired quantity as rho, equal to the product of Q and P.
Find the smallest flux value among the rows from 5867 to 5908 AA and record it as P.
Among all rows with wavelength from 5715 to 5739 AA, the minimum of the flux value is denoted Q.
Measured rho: 52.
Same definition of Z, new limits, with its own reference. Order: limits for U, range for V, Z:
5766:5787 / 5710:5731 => -0.01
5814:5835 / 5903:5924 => 0.04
